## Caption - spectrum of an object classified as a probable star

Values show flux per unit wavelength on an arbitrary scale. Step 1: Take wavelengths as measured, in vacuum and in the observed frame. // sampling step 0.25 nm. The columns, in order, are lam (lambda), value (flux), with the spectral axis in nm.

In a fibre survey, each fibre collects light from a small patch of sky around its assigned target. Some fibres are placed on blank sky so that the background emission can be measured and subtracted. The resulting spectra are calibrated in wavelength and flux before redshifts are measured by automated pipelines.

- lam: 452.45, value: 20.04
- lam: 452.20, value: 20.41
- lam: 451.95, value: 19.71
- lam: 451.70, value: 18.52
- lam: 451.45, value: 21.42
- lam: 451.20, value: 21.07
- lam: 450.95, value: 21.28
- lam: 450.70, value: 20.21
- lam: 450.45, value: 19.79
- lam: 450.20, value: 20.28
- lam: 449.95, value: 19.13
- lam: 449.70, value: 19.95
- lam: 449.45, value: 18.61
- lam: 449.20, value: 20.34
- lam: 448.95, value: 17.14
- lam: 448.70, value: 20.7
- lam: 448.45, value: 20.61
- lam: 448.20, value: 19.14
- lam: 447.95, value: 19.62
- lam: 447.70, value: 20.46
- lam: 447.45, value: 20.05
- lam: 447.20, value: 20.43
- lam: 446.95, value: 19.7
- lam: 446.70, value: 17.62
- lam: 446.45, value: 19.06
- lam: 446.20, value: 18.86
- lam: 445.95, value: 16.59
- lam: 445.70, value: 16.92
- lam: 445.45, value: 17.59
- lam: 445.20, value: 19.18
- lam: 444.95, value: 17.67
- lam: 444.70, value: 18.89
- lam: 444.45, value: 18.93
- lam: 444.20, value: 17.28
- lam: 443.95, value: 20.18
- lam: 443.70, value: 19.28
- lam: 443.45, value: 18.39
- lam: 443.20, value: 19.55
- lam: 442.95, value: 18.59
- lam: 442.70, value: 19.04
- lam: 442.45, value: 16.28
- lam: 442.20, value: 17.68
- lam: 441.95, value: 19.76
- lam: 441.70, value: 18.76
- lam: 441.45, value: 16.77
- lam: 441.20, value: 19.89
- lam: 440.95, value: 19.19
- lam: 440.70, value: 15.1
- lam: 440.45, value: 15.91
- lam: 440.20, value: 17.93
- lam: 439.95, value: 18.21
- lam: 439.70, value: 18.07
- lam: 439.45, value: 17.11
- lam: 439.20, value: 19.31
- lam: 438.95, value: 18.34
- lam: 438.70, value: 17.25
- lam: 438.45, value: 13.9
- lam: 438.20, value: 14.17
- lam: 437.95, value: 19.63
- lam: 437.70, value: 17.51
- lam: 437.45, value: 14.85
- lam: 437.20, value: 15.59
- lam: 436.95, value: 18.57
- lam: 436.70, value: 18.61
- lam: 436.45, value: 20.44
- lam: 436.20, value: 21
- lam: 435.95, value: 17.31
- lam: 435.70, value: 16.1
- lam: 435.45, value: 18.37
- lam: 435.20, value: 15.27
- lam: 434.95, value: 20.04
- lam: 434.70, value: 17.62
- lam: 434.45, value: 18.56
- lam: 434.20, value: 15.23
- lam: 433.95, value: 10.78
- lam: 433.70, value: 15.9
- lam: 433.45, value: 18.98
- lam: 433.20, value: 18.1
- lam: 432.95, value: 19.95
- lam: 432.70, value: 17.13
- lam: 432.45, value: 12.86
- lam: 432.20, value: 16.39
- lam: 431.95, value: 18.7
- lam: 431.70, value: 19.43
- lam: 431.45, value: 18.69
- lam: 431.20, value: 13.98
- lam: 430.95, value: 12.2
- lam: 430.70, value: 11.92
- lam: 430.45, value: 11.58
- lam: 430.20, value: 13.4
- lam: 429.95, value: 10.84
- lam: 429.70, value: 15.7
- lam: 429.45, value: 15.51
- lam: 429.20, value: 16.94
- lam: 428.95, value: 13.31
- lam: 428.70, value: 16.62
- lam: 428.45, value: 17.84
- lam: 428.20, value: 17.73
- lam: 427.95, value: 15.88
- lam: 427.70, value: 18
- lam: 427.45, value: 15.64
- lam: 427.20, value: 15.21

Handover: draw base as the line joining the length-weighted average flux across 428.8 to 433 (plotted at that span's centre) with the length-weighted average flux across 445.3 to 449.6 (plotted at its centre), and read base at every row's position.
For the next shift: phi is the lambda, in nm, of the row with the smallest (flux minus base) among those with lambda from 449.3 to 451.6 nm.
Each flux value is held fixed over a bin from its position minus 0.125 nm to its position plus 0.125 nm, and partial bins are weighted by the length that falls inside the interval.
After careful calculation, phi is 449.45 nm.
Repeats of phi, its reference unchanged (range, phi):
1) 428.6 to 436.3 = 433.95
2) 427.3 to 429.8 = 428.95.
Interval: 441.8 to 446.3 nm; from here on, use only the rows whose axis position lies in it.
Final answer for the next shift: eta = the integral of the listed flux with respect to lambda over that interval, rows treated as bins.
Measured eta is 83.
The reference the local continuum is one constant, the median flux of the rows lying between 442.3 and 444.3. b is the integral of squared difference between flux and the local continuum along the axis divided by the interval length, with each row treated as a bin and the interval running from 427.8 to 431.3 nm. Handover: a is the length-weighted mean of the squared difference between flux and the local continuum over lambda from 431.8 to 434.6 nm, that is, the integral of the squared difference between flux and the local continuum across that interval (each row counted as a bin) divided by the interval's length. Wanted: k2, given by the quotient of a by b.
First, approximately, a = 12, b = 23.4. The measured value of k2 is 0.5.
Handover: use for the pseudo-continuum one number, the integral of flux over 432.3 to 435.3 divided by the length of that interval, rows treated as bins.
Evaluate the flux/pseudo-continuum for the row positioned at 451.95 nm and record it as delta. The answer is 1.2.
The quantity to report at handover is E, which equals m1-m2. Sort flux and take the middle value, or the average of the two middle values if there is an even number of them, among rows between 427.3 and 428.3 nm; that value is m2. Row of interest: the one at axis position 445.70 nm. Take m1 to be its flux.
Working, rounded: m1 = 16.92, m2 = 17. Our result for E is 0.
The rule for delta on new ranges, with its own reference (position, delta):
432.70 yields 1.0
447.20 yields 1.2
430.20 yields 0.8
